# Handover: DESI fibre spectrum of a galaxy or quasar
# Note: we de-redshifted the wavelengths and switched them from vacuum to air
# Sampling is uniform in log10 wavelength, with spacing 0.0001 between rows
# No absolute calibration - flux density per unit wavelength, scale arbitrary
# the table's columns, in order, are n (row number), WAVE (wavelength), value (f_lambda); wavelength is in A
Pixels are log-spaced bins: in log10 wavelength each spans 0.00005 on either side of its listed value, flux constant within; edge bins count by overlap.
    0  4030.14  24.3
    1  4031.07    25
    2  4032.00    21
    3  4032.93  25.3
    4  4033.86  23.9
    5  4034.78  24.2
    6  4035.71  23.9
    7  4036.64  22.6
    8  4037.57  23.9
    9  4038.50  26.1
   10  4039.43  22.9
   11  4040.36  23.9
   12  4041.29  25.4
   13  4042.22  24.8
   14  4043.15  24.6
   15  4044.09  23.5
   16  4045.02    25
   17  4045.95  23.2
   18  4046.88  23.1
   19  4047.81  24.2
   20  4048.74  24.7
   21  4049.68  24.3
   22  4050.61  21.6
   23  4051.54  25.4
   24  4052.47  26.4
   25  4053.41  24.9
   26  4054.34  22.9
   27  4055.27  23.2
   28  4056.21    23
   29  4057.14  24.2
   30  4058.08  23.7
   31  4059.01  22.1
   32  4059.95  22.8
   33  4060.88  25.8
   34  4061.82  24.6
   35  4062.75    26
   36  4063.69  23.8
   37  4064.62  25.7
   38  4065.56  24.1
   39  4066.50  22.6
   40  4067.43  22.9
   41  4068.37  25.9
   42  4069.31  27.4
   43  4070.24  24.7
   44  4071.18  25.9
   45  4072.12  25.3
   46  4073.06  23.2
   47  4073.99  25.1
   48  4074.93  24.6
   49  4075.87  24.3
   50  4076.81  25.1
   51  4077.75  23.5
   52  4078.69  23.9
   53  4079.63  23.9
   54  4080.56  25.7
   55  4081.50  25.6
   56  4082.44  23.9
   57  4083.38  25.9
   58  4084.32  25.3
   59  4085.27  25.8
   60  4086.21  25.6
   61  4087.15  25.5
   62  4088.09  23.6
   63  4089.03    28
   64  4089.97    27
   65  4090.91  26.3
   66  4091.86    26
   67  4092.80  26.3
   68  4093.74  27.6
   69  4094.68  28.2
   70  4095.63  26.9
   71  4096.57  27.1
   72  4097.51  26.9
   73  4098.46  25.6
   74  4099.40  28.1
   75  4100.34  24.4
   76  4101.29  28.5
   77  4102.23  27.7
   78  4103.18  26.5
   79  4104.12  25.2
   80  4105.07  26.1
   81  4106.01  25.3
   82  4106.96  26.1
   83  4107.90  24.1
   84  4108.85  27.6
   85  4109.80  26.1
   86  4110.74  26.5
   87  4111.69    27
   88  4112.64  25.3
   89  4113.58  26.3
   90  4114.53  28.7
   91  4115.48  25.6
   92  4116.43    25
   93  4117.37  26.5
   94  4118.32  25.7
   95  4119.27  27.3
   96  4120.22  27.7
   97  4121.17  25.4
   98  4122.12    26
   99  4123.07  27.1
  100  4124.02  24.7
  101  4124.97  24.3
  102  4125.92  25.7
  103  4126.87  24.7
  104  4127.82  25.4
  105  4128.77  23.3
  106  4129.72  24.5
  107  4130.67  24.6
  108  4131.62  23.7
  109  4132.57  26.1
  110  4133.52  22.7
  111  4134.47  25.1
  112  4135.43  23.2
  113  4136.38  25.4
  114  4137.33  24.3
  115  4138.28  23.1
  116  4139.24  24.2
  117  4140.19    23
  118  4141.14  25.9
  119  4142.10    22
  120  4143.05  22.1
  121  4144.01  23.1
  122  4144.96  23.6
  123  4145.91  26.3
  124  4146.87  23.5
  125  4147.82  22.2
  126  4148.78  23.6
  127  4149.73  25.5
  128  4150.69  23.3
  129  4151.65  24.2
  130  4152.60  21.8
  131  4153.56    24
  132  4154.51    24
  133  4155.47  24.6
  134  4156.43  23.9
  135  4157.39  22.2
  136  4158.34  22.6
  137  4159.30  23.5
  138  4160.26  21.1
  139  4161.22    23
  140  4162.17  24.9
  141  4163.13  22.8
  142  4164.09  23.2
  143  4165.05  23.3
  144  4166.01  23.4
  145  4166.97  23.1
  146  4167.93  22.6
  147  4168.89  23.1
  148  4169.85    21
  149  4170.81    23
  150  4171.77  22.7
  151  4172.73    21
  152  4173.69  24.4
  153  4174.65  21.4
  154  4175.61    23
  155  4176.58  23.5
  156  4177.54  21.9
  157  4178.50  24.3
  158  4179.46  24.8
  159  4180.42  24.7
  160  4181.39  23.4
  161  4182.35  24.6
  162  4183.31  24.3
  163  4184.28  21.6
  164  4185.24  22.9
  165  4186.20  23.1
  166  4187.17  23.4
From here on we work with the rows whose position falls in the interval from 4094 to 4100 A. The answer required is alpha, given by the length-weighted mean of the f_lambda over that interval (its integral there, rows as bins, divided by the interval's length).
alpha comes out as 27.1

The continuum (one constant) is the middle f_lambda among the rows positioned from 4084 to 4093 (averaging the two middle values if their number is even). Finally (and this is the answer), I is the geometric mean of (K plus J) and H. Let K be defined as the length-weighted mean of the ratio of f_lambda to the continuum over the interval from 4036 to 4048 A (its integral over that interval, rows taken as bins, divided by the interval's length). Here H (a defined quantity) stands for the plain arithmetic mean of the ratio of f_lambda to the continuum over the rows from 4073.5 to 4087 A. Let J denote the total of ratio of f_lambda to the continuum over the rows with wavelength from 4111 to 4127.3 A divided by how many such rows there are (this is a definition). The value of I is 1.36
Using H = 0.96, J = 1.01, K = 0.93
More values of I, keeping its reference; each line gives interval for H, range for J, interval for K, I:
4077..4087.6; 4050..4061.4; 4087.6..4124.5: 1.37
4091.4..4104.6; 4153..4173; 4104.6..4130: 1.40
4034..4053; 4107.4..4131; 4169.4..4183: 1.33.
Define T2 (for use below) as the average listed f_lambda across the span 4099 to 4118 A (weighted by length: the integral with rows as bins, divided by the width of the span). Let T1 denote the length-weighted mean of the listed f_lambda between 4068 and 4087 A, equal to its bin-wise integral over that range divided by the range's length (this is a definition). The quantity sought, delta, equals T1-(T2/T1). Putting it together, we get 24.0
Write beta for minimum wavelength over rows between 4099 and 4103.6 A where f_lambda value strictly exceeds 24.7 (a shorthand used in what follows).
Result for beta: 4099.40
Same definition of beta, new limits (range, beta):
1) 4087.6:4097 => 4089.03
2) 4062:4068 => 4062.75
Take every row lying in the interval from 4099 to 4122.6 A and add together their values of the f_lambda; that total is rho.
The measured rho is 659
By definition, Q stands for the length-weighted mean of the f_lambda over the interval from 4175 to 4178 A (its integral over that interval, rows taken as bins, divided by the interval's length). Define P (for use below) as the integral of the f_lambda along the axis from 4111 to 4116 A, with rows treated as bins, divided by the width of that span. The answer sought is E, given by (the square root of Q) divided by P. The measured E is 0.180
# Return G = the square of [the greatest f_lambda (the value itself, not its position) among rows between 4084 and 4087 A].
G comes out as 666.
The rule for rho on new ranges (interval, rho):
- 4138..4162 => 586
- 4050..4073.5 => 608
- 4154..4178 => 573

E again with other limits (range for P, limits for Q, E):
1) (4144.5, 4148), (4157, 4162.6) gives 0.199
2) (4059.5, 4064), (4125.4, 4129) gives 0.202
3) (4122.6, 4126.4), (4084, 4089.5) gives 0.199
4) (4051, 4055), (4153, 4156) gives 0.198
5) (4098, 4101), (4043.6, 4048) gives 0.186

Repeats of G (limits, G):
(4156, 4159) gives 571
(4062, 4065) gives 676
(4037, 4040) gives 681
